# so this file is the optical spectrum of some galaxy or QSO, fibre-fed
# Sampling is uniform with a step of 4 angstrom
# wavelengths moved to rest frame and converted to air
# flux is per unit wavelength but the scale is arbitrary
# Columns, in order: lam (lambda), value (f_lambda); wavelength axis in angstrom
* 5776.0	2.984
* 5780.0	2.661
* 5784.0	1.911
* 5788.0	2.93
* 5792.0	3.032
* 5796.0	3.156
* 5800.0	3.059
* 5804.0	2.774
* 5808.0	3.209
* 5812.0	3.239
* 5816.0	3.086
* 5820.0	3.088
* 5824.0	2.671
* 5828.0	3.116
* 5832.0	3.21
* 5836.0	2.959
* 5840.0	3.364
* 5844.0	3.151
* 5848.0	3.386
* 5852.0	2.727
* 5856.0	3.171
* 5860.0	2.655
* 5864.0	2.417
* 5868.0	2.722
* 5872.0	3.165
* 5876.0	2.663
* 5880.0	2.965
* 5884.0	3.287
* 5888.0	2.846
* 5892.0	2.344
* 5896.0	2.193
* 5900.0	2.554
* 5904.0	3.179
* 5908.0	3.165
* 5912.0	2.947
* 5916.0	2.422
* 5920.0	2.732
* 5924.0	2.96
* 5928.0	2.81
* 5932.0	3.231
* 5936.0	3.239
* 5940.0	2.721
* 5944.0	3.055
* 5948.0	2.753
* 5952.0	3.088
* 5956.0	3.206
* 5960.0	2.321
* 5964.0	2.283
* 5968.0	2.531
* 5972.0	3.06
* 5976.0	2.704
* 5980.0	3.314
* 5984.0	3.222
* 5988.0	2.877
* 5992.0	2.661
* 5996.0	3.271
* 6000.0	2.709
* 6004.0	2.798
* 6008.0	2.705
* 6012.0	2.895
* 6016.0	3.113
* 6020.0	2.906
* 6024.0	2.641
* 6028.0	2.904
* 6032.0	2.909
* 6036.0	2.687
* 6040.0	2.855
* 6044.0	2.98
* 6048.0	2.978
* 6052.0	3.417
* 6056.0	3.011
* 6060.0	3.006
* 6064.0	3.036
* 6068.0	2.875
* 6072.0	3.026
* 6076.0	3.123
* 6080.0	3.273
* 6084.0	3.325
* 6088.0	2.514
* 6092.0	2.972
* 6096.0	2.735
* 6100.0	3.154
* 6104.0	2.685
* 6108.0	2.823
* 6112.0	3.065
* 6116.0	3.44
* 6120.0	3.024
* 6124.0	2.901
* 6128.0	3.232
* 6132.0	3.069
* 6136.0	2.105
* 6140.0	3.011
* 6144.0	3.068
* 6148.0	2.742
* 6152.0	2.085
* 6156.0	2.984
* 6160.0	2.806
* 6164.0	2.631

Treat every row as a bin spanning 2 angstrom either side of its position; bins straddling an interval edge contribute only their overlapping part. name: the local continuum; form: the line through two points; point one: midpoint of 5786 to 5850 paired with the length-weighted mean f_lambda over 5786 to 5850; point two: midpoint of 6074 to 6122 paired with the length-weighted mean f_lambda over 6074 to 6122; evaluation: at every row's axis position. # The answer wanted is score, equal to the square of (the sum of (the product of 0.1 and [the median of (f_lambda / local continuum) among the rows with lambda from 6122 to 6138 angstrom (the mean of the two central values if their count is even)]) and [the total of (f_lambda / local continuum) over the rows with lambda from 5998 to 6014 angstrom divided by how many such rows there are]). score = 1.03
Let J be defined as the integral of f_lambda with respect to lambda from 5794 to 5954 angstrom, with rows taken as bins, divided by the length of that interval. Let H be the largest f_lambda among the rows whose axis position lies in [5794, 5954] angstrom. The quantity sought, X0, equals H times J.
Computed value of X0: 9.94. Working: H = 3.386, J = 2.94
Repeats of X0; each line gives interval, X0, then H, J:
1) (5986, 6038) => 9.33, 3.271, 2.85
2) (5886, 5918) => 8.60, 3.179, 2.71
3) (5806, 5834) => 10.00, 3.239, 3.09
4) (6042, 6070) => 10.40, 3.417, 3.04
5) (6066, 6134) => 10.37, 3.44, 3.01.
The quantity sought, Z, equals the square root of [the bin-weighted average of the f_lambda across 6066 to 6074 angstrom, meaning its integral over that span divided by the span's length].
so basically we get 1.72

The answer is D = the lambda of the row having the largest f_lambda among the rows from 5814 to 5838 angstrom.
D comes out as 5832.0 angstrom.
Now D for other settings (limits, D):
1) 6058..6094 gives 6084.0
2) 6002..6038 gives 6016.0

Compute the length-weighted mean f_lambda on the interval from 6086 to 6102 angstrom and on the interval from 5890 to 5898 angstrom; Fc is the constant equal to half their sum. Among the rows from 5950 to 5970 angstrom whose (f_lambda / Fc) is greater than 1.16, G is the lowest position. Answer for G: 5952.0 angstrom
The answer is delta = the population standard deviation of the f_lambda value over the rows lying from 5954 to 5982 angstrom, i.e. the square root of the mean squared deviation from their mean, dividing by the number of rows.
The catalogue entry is 0.39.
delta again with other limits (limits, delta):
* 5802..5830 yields 0.20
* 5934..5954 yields 0.20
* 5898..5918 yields 0.31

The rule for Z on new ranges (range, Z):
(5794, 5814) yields 1.76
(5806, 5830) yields 1.75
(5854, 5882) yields 1.68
